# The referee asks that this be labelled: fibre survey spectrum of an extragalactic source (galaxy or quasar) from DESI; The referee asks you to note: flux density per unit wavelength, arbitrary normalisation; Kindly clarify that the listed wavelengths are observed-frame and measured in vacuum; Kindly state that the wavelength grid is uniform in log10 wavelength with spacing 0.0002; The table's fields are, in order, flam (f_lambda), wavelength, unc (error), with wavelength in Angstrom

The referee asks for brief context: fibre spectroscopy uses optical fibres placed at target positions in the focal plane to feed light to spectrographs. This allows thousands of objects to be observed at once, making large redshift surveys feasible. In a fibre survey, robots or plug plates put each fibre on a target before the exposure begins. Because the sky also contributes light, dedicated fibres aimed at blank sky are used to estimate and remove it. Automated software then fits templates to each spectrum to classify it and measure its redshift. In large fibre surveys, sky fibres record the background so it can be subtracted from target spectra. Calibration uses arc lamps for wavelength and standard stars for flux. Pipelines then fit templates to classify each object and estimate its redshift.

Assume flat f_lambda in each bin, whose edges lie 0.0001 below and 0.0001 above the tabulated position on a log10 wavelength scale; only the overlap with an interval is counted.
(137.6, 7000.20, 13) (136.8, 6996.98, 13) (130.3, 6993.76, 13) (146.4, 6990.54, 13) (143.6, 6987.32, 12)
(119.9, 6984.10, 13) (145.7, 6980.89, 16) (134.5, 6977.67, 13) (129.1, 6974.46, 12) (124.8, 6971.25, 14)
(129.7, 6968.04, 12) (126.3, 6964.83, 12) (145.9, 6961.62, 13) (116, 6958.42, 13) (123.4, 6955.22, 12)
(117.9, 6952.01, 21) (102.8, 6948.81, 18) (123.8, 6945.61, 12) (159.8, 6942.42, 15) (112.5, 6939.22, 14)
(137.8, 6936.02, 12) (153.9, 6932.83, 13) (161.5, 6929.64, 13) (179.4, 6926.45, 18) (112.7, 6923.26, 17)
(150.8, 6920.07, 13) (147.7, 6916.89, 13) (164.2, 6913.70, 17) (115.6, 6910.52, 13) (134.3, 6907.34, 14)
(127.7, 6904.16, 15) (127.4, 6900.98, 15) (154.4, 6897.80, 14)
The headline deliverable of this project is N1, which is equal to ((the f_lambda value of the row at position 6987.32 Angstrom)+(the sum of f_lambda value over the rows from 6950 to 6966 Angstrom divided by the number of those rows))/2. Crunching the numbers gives 135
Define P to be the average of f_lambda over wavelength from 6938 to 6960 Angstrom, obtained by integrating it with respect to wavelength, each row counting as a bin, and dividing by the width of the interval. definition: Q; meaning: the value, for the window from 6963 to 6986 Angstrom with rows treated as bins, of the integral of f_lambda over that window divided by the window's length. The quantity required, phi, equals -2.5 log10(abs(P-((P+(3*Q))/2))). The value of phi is -5.32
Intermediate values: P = 122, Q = 130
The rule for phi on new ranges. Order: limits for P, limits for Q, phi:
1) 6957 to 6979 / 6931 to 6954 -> -5.29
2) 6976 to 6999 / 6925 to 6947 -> -5.46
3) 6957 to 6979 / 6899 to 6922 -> -5.38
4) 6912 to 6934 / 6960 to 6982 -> -5.23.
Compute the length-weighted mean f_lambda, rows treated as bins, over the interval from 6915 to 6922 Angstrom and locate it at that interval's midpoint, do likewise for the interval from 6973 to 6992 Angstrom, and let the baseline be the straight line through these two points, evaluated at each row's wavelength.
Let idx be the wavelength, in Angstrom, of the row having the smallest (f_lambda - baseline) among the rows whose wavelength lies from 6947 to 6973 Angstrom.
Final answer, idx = 6948.81 Angstrom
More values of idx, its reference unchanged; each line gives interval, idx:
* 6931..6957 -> 6948.81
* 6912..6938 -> 6923.26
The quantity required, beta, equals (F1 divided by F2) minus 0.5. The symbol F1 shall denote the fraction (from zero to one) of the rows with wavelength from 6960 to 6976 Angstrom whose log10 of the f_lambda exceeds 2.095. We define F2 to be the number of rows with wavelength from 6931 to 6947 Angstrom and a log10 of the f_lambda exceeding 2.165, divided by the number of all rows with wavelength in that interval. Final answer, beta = 2.0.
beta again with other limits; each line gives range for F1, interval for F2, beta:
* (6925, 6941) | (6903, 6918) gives 1.5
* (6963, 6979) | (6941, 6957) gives 4.5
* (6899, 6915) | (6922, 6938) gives 0.8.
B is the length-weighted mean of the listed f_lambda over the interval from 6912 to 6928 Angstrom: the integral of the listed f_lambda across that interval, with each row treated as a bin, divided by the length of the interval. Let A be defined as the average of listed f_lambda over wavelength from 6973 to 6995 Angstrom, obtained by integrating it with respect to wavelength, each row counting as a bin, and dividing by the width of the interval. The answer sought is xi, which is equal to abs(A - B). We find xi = 14.9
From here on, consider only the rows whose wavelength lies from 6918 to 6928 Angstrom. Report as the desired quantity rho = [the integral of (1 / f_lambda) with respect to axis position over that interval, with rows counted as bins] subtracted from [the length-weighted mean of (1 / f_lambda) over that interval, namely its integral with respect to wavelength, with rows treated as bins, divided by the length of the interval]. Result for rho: -0.063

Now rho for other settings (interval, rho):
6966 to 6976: -0.070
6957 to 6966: -0.062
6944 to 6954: -0.079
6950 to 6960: -0.076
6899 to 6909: -0.069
